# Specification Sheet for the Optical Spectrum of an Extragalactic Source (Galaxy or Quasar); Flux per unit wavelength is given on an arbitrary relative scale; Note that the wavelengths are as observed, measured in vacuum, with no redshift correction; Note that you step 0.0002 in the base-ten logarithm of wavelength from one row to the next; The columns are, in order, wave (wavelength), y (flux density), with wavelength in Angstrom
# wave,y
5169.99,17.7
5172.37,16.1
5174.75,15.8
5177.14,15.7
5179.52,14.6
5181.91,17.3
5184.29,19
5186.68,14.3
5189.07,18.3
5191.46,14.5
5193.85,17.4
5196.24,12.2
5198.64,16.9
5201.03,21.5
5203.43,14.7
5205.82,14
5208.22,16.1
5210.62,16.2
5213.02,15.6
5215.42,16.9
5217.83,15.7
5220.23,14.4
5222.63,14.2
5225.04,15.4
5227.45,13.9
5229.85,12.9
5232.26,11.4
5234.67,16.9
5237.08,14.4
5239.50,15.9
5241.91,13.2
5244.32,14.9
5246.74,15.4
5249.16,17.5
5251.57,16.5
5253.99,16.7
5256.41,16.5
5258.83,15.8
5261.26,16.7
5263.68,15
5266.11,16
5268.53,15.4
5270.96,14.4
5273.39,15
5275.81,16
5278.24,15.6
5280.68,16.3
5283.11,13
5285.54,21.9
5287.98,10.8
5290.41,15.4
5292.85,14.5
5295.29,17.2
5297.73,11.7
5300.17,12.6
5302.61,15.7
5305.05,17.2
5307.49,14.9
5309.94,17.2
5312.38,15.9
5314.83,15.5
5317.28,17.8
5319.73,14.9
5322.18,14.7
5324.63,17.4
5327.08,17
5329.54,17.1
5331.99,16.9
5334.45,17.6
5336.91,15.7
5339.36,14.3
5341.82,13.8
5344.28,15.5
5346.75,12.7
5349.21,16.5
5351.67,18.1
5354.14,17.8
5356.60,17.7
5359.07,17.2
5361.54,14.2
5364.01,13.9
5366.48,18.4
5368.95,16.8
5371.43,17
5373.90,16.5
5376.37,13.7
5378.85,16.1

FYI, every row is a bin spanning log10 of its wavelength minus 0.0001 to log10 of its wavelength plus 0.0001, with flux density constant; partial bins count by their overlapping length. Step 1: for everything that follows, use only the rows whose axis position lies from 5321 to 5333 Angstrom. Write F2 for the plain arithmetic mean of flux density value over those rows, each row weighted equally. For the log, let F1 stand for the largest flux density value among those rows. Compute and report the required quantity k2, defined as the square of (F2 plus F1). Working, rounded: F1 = 17.4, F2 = 16.6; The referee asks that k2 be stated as 1157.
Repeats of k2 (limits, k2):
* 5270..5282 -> 1009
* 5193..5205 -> 1447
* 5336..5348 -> 906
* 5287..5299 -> 968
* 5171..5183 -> 1102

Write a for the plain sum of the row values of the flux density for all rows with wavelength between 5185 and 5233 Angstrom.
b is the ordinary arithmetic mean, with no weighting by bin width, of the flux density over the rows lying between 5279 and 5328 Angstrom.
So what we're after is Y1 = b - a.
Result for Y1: -291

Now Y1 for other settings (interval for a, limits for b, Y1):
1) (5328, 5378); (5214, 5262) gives -306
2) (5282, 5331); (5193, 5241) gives -297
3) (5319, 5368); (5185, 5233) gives -306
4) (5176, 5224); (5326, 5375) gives -303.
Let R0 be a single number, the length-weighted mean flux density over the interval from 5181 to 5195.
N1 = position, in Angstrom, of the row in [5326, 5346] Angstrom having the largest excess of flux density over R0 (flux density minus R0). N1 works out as 5334.45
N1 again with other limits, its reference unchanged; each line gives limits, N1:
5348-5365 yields 5351.67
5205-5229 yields 5215.42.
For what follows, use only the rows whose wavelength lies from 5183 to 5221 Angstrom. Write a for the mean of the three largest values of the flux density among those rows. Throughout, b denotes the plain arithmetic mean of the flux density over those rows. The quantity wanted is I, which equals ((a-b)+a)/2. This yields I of 11.5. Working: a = 19.6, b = 16.1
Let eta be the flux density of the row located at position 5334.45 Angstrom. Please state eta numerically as 17.6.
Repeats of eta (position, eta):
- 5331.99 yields 16.9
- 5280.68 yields 16.3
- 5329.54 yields 17.1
